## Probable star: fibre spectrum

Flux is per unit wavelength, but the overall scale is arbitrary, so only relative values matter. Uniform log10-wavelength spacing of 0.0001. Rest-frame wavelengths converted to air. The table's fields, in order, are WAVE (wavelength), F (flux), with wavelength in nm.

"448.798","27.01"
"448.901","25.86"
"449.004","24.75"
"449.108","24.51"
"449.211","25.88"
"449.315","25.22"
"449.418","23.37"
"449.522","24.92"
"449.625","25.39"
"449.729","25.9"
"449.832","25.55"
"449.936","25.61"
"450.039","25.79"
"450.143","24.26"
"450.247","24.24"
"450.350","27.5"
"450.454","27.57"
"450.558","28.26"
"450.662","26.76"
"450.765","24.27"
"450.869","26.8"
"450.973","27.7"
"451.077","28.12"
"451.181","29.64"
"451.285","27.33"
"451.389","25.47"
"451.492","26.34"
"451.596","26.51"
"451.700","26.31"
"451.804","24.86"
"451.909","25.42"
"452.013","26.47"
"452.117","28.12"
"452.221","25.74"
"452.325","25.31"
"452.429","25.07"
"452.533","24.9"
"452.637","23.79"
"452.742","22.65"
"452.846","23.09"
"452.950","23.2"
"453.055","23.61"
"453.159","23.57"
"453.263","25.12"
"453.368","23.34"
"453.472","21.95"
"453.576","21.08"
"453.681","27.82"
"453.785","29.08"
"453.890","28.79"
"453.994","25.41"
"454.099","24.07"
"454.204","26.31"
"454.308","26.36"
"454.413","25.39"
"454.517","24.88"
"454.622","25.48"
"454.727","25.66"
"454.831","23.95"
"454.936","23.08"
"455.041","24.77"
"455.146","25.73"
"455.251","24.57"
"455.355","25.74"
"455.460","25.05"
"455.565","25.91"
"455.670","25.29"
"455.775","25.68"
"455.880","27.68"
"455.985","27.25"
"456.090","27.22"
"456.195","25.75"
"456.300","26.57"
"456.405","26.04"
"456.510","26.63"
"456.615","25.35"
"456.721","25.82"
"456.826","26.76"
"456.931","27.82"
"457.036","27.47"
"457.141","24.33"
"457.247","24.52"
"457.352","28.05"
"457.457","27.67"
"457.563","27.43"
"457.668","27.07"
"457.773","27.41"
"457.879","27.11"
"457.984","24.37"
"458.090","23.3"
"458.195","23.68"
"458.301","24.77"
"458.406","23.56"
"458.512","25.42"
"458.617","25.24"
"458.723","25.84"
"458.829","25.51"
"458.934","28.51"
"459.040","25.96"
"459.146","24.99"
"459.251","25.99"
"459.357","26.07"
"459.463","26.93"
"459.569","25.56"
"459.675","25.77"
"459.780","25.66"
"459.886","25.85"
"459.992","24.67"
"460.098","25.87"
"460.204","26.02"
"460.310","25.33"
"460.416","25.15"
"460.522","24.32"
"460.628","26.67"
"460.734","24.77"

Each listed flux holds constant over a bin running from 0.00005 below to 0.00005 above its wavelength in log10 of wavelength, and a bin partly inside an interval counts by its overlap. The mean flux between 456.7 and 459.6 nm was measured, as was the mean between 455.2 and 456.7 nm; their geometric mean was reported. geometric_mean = 26.01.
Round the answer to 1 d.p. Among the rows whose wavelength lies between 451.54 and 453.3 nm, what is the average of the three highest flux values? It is 27.0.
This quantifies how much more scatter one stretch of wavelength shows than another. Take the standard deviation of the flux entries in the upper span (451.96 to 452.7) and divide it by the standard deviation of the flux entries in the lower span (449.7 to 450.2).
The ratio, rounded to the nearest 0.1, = 2.1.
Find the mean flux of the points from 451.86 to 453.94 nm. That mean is 24.9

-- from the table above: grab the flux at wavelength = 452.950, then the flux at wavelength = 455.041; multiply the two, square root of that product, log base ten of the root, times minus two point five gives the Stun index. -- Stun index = -3.45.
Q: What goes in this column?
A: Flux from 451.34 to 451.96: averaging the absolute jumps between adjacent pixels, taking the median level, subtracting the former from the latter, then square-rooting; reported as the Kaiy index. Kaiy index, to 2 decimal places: 5.02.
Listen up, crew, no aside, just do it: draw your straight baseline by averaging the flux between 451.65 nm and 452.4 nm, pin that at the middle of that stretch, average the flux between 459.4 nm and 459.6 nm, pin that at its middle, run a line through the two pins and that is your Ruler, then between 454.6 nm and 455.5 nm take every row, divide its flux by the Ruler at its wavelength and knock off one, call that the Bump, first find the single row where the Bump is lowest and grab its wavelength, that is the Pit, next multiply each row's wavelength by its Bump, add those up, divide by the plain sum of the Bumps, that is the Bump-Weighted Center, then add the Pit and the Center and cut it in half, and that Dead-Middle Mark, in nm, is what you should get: 454.98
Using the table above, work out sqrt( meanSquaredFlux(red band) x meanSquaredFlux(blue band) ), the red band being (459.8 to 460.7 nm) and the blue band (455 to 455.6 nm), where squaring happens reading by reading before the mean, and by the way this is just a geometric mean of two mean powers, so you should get 645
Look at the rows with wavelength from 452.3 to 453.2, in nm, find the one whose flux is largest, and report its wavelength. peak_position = 452.325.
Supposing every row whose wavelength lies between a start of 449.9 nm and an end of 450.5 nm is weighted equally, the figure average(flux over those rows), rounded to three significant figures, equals 25.8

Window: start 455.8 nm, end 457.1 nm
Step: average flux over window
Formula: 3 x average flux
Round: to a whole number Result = 80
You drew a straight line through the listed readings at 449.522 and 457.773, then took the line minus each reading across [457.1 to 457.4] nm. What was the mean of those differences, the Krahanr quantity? 1.6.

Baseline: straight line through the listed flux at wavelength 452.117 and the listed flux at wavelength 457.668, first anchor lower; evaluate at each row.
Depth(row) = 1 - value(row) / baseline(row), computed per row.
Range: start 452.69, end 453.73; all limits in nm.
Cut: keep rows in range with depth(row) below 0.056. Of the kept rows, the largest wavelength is 453.681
